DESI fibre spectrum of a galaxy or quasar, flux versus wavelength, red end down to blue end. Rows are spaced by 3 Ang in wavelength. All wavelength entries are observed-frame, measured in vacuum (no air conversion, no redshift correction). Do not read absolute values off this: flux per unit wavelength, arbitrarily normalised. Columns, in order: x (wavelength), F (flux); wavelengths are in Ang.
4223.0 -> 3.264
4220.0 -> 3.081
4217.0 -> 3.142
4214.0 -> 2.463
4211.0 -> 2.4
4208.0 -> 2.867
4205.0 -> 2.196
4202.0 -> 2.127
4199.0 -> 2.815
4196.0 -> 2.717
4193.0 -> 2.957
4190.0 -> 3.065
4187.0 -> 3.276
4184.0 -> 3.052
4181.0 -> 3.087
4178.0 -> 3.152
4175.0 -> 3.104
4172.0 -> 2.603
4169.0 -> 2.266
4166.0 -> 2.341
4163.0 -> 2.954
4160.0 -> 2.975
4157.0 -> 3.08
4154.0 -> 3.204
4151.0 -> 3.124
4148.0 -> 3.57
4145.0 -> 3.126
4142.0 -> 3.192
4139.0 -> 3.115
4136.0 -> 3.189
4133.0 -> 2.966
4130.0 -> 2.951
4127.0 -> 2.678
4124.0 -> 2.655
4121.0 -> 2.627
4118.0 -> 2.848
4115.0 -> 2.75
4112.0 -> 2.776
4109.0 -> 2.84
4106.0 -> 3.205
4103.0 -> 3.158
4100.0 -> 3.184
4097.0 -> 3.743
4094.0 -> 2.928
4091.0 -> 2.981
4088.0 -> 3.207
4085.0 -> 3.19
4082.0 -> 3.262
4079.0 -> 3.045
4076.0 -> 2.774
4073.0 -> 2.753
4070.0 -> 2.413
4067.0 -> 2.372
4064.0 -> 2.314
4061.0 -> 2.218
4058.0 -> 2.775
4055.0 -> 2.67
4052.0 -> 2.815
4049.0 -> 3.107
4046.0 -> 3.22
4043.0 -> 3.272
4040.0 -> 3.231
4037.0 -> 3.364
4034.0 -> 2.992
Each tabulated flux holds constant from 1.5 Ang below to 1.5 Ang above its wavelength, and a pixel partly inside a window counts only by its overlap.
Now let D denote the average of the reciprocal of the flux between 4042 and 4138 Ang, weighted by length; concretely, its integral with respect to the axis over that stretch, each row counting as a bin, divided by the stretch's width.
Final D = 0.349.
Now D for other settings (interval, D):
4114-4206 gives 0.350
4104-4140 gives 0.348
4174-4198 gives 0.329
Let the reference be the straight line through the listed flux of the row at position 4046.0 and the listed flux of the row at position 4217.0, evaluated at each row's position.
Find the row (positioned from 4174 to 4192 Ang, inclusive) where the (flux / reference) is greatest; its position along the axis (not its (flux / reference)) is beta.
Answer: 4187.0 Ang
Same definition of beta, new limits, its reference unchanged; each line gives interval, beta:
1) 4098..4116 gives 4106.0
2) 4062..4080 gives 4079.0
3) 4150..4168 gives 4154.0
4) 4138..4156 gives 4148.0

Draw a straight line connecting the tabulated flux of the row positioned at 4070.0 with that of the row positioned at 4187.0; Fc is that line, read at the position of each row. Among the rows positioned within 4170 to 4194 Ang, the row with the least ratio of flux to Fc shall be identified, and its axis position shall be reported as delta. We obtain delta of 4172.0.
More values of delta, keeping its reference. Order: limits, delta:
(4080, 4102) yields 4094.0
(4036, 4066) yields 4061.0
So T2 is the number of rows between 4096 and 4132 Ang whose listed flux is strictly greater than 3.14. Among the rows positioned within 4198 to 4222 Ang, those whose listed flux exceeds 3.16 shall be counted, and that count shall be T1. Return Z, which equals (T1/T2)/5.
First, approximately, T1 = 0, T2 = 4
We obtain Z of 0.000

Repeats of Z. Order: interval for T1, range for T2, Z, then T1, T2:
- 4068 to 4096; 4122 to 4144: 0.300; 3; 2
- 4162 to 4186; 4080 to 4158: 0.000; 0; 11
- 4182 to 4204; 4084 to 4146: 0.025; 1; 8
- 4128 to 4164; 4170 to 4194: 0.400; 4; 2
